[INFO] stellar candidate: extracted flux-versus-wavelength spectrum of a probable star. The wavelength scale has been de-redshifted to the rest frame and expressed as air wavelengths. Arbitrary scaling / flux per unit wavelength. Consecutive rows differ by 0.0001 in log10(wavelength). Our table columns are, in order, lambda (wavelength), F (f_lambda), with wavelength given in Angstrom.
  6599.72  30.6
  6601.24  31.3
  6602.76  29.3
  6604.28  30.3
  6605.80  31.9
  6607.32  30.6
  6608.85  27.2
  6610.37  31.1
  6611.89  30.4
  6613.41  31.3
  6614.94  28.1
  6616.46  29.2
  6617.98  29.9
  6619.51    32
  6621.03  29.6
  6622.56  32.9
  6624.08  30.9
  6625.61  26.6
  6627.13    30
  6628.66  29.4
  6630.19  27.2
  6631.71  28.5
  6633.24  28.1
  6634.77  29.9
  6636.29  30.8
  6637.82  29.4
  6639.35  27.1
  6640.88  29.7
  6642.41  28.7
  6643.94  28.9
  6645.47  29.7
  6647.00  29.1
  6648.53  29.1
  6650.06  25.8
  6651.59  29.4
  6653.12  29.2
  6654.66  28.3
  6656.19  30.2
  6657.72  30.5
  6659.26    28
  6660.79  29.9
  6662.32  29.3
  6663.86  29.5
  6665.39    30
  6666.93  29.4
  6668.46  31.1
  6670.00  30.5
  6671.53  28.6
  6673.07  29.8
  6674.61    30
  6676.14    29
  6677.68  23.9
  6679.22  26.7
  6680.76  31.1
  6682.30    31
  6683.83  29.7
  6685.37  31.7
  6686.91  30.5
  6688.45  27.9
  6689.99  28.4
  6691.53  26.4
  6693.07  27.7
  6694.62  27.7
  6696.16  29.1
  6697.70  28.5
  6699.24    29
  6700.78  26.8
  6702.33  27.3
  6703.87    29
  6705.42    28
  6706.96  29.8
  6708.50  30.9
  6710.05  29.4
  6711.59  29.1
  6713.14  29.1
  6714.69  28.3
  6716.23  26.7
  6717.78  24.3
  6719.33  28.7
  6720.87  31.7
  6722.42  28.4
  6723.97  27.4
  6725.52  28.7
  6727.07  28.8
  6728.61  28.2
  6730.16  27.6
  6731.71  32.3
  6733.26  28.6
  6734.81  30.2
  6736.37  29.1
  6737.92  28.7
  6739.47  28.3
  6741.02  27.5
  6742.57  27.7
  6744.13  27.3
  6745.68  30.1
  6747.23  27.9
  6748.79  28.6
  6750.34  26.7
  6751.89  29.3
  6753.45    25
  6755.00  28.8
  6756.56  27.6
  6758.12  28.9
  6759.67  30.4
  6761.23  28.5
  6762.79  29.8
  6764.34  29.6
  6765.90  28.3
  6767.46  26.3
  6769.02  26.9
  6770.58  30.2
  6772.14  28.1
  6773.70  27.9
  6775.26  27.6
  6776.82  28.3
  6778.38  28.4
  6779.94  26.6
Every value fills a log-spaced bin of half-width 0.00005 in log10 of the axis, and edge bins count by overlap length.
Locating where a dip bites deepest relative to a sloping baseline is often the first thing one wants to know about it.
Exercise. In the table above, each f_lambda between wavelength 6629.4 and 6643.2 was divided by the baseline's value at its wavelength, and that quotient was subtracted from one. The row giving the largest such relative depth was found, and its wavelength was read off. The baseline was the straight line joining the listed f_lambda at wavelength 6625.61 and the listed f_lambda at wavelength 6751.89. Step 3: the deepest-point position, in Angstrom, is 6639.35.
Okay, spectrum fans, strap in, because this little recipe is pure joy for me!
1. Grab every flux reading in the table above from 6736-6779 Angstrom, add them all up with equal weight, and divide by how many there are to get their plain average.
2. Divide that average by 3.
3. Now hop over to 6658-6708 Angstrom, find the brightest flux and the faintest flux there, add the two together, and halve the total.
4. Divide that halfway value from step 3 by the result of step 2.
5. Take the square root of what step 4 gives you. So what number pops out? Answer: 1.72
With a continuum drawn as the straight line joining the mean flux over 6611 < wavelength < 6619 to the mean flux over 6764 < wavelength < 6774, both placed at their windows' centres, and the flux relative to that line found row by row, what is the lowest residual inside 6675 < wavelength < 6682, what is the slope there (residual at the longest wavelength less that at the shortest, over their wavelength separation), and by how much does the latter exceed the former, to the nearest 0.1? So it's 5.7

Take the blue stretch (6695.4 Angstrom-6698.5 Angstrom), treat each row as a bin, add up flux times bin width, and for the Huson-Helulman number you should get 89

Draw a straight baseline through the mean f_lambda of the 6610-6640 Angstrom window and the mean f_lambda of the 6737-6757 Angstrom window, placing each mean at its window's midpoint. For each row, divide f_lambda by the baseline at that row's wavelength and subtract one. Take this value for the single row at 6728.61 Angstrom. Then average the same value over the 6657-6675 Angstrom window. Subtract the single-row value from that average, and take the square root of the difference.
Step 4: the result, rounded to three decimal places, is 0.152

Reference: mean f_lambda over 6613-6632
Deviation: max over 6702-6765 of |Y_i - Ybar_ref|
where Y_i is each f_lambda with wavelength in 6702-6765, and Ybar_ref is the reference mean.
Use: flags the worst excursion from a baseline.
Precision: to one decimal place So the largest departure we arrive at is 5.4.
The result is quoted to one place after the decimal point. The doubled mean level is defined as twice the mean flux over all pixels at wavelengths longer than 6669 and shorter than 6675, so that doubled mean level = 59.5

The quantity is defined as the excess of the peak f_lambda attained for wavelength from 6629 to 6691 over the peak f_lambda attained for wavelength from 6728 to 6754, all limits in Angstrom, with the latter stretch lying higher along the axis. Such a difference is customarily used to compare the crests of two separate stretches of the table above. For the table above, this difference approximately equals -0.6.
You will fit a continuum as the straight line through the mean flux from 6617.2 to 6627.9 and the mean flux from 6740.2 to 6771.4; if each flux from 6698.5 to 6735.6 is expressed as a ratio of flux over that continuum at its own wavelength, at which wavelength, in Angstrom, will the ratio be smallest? 6717.78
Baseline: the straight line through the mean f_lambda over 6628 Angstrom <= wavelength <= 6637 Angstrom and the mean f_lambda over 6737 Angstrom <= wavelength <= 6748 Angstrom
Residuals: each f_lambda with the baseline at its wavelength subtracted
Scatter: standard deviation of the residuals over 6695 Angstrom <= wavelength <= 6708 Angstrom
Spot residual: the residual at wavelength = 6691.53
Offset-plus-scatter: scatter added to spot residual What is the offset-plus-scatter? -1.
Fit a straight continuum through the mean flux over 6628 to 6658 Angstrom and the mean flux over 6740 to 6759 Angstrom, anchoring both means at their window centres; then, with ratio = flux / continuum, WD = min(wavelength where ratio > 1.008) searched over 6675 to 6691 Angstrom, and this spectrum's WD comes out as 6676.14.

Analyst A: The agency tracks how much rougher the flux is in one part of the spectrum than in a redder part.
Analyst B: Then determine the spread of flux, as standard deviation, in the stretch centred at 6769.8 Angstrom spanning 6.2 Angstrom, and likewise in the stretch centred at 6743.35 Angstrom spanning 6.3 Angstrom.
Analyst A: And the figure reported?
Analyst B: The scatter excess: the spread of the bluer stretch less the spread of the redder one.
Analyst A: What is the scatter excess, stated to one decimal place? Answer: -0.4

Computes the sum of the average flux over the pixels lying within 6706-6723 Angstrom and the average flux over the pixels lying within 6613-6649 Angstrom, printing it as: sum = 58.2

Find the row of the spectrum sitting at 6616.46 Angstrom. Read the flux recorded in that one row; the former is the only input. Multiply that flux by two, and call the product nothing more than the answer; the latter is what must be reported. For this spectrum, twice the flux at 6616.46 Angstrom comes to 58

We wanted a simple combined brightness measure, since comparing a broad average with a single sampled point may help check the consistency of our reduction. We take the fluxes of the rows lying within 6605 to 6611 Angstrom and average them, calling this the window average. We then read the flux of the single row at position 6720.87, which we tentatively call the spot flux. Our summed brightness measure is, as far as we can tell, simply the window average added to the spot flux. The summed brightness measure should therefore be 62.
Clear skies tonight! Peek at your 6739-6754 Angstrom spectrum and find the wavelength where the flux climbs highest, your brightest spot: 6745.68 Angstrom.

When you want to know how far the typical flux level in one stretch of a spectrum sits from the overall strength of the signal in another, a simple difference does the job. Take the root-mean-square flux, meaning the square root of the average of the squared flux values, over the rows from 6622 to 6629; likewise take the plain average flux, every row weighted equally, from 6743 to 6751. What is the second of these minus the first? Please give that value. -1.9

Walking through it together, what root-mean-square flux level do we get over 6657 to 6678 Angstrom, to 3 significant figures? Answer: 29.3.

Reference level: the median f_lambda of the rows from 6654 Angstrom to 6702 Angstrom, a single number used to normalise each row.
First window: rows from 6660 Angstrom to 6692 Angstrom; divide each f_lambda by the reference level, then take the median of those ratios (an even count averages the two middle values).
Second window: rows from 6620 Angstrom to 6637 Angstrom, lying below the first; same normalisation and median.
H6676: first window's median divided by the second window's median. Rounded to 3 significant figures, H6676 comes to 1.00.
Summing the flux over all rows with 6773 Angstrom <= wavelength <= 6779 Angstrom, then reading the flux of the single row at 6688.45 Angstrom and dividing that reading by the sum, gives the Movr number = 0.249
